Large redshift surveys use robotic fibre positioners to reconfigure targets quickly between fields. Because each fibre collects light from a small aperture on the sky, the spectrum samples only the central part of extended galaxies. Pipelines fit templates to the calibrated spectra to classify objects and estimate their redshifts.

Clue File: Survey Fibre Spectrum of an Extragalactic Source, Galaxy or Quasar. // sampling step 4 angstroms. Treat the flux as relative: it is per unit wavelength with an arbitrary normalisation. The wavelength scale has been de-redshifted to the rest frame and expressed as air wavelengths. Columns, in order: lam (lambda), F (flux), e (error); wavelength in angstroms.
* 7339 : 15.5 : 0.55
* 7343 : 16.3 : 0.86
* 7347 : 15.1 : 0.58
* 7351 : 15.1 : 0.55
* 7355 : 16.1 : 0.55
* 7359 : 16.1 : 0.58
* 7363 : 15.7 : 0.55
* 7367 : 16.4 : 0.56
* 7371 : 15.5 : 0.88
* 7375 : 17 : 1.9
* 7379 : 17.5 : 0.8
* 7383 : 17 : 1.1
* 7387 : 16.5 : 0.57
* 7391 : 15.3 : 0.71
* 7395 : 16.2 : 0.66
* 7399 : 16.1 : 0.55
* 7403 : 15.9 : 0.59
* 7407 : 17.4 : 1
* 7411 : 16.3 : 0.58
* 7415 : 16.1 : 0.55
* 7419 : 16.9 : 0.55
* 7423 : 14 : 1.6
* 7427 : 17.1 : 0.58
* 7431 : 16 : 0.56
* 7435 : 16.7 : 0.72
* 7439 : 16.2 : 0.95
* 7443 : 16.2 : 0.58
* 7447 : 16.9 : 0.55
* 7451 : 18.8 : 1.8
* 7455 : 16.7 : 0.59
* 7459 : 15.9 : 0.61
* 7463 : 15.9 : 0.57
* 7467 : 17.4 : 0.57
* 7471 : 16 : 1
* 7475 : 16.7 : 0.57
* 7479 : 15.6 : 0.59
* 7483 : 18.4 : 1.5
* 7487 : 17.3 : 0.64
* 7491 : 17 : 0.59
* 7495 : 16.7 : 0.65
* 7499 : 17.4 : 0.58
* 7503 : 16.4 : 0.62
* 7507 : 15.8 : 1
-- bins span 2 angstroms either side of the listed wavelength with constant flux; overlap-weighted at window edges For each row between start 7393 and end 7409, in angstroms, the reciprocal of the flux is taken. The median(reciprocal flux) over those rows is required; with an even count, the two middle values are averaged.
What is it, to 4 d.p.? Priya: 0.0619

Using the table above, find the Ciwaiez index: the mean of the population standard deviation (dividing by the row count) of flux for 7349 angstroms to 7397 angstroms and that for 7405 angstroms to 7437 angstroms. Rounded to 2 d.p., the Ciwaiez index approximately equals 0.84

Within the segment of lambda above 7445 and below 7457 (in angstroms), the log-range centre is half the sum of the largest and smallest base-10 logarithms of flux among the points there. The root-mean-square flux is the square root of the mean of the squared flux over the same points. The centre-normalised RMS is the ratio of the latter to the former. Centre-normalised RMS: 14.0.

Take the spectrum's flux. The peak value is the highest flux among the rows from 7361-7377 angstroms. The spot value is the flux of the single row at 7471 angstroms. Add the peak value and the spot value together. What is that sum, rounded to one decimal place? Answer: 33.0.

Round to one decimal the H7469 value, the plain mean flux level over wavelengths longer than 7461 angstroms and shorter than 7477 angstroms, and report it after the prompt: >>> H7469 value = 16.5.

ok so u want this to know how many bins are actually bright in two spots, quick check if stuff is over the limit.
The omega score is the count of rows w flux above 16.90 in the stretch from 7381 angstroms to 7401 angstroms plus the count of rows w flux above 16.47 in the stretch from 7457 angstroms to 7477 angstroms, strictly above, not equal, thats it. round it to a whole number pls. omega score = 3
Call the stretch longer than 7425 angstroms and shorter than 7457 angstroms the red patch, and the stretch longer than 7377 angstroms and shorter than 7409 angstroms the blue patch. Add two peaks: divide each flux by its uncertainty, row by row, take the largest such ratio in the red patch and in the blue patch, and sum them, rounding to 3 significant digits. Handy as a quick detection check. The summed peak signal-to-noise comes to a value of 60.0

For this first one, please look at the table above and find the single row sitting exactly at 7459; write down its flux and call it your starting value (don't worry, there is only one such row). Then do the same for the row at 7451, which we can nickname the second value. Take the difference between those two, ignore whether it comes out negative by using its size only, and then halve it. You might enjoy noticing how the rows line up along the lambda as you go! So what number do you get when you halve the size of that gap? 1.45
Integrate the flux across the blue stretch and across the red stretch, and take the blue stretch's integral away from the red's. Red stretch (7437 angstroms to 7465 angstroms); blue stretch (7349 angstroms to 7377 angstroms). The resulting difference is 19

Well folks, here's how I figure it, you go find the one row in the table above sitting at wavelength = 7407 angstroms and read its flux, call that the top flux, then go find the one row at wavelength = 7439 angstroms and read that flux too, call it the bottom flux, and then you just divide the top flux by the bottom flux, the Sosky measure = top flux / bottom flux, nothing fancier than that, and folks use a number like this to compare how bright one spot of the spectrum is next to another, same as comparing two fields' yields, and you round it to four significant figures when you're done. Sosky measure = 1.074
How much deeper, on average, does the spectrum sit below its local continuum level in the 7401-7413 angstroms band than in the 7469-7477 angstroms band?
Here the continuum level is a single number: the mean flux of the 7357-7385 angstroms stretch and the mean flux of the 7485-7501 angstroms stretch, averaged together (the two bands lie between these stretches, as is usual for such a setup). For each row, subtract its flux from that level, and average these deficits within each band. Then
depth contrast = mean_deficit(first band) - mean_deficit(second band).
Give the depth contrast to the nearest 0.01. -0.18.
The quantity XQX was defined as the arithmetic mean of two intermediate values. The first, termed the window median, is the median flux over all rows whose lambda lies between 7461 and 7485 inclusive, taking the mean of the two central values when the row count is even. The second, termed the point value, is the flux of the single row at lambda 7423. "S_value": 15.2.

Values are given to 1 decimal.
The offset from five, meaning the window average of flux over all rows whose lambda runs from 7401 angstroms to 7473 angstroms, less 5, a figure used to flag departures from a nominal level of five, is 11.5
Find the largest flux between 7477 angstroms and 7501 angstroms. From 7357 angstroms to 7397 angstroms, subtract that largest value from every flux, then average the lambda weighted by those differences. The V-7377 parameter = 7376.7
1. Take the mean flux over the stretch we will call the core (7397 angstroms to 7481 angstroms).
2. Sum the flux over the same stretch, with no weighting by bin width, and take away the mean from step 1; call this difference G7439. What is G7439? 328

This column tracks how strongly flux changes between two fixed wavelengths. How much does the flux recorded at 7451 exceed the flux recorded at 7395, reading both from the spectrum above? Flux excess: 2.6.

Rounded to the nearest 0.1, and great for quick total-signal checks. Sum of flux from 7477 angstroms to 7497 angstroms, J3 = 85.0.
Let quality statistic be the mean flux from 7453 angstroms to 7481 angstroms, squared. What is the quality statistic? 266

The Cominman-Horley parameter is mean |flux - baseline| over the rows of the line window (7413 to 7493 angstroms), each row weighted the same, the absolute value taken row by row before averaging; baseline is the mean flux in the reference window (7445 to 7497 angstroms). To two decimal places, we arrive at 0.76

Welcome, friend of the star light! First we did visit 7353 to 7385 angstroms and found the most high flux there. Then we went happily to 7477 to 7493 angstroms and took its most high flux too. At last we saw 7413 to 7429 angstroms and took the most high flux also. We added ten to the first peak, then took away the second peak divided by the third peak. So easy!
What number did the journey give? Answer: 26.4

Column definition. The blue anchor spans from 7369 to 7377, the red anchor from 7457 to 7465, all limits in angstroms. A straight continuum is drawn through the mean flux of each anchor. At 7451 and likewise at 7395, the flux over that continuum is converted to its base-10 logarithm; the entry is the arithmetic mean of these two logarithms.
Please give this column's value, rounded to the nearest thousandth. 0.036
